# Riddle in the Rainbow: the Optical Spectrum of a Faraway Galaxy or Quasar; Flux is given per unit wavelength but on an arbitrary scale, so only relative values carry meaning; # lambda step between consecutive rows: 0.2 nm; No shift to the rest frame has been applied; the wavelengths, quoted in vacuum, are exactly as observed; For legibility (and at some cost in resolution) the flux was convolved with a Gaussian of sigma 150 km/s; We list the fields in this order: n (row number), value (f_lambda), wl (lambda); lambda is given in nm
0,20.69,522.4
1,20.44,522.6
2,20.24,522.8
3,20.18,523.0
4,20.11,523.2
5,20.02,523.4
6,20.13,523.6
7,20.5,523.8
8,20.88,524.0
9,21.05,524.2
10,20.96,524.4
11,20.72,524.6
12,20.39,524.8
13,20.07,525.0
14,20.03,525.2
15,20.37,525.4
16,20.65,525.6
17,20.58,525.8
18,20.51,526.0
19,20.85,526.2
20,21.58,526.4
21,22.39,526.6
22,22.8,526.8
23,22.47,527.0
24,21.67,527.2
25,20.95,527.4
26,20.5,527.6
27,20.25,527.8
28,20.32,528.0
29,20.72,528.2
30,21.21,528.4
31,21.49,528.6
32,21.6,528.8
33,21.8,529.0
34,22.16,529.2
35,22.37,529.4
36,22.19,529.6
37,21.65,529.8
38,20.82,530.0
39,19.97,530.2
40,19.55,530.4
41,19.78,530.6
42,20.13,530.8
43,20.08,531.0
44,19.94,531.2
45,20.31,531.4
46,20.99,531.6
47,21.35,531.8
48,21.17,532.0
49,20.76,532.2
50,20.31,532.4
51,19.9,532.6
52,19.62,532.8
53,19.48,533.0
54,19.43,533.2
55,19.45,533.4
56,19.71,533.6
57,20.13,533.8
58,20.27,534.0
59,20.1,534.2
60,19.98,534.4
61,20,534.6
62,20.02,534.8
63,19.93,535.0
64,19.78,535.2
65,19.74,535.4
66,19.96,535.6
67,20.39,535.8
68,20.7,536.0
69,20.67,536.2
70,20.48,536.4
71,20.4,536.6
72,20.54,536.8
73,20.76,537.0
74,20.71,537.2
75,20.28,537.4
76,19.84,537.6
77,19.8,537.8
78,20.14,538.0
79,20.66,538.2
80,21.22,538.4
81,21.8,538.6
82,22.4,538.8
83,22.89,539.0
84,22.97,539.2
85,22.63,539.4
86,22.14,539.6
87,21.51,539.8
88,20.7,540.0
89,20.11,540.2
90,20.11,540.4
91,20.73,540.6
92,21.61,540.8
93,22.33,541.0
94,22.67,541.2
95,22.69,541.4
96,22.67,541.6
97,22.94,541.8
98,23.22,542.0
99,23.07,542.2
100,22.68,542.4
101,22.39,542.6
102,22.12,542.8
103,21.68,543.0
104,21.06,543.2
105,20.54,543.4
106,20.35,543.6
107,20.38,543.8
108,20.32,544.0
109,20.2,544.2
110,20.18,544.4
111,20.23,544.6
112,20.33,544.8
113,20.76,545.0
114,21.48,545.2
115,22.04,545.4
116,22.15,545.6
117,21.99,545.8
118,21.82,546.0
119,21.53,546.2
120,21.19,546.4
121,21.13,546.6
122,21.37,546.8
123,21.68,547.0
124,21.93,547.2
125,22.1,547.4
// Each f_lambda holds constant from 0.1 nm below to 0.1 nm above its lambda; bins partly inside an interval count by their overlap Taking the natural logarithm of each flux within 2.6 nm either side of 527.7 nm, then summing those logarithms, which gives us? 79.4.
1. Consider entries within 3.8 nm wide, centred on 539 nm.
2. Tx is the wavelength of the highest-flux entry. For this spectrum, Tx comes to 539.2 nm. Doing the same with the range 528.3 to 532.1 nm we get 529.4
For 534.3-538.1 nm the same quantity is 537.0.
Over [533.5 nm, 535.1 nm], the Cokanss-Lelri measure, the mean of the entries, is 20.0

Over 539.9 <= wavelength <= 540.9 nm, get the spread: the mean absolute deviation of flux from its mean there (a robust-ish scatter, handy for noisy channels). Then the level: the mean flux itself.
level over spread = 48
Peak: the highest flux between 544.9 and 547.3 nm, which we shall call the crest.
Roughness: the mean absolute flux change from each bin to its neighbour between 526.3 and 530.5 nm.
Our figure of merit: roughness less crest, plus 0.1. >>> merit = -21.6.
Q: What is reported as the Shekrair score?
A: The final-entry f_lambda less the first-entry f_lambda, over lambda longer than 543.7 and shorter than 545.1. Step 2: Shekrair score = 0.4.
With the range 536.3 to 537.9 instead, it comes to -0.7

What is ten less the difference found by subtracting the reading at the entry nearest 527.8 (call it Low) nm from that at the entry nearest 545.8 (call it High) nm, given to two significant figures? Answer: 8.3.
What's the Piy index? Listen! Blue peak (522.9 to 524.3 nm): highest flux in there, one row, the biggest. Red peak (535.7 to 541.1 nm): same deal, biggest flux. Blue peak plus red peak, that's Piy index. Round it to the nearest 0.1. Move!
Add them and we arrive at 44.0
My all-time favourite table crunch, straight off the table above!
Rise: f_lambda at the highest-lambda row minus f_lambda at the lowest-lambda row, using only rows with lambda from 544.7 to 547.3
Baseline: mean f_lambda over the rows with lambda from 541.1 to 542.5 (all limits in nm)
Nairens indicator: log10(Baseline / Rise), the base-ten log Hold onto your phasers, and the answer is 1.15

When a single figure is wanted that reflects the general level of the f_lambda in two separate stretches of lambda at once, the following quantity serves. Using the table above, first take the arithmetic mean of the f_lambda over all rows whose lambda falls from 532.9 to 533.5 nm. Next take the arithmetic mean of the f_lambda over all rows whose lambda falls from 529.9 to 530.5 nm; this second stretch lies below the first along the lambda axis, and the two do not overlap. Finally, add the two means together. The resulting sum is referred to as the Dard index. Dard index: 39.6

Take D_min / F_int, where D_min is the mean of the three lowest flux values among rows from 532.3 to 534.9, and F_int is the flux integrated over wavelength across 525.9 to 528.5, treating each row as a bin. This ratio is 0.352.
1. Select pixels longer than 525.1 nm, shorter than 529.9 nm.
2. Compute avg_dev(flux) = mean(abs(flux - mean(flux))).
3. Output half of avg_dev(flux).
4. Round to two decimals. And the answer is 0.36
